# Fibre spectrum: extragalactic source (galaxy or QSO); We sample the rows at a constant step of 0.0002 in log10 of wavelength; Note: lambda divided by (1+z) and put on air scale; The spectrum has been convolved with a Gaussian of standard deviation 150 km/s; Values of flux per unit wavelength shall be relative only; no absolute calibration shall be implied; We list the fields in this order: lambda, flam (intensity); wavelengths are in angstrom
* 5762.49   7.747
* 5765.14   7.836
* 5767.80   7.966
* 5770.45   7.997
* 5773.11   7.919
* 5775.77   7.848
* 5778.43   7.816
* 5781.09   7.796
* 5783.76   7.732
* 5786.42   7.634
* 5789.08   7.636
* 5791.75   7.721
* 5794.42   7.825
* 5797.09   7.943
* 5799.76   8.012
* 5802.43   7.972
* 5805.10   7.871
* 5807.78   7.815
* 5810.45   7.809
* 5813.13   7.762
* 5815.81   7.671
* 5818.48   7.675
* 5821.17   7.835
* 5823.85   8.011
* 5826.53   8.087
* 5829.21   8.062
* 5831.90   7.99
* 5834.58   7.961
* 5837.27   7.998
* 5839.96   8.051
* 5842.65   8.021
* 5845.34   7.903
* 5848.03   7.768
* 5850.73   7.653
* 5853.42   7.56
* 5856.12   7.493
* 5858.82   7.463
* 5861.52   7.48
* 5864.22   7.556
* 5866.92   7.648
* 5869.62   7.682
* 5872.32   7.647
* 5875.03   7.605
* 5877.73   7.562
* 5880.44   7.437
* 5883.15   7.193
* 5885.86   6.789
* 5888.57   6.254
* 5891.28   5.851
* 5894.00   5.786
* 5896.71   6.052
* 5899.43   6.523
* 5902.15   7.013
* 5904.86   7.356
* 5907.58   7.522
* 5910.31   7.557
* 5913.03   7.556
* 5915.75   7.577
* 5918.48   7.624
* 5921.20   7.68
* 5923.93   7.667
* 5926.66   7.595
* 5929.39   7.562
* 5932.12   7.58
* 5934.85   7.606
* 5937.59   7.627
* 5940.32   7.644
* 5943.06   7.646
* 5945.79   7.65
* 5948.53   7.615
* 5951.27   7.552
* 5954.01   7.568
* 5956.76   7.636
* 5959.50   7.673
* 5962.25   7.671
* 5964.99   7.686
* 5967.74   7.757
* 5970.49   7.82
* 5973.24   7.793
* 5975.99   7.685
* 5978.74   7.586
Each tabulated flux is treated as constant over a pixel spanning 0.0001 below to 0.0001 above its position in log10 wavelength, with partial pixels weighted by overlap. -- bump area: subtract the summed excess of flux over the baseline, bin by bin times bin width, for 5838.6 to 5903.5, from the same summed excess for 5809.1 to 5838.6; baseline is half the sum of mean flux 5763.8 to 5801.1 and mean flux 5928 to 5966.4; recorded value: 36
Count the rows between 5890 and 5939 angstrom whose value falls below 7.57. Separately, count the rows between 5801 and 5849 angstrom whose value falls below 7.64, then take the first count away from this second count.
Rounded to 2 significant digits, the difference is -10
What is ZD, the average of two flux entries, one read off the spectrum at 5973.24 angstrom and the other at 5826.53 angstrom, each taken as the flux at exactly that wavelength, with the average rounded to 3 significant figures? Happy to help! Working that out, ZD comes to 7.94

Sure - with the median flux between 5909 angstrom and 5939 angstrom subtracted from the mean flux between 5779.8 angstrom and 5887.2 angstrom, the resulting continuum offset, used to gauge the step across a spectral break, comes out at 0.14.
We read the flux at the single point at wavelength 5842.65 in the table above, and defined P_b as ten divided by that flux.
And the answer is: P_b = 1.25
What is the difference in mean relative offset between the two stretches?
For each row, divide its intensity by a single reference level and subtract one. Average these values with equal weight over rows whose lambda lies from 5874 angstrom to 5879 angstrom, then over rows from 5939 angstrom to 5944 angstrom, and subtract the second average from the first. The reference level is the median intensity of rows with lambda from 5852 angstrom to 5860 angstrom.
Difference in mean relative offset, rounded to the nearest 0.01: -0.01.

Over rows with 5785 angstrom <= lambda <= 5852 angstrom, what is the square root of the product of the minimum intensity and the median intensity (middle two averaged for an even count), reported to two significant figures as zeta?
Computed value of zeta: 7.8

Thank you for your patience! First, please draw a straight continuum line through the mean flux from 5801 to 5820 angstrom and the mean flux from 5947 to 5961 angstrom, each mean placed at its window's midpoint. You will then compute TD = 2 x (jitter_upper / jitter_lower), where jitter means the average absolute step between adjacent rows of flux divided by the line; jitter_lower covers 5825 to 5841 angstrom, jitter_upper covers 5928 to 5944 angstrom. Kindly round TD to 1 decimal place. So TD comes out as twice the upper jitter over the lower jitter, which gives 1.0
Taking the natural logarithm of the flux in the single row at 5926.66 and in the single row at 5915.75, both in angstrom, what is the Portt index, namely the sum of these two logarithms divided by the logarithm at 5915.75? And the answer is 2.00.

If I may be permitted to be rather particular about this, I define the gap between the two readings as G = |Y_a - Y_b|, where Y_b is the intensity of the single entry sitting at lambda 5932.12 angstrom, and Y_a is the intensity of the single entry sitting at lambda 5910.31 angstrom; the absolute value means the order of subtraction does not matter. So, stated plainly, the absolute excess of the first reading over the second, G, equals 0.02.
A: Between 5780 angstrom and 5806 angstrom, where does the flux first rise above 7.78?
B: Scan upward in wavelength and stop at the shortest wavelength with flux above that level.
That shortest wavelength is 5781.09 angstrom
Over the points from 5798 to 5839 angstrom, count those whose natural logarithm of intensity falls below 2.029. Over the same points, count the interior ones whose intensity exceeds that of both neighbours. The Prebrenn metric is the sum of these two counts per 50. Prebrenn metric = 0.02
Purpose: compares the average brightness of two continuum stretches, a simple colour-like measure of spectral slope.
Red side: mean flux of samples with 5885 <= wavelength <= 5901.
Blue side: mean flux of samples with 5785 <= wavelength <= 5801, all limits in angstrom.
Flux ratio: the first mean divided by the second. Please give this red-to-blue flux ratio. 0.80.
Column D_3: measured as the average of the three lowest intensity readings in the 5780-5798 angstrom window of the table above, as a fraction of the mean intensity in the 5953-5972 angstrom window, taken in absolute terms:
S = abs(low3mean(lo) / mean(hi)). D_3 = 1.00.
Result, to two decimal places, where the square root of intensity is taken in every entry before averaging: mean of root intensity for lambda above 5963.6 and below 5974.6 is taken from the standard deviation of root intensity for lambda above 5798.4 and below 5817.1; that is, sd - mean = -2.77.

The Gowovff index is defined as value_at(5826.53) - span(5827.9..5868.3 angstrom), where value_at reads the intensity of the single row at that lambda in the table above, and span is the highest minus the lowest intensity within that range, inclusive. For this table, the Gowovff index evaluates 7.49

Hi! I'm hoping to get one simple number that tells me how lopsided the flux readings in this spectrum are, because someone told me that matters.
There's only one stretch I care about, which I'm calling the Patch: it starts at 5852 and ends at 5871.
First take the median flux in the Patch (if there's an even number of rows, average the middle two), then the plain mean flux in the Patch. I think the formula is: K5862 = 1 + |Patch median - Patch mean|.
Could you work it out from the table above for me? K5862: 1.00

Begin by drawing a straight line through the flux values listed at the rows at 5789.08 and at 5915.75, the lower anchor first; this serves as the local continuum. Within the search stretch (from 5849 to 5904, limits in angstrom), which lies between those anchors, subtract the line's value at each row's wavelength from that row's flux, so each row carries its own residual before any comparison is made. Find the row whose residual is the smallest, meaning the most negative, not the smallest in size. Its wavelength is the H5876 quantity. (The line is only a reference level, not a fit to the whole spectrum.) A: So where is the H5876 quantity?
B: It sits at 5894.00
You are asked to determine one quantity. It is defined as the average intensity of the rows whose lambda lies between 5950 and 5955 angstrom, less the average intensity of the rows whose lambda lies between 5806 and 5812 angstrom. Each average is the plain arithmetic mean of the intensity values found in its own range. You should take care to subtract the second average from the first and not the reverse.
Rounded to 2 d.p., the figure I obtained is -0.25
